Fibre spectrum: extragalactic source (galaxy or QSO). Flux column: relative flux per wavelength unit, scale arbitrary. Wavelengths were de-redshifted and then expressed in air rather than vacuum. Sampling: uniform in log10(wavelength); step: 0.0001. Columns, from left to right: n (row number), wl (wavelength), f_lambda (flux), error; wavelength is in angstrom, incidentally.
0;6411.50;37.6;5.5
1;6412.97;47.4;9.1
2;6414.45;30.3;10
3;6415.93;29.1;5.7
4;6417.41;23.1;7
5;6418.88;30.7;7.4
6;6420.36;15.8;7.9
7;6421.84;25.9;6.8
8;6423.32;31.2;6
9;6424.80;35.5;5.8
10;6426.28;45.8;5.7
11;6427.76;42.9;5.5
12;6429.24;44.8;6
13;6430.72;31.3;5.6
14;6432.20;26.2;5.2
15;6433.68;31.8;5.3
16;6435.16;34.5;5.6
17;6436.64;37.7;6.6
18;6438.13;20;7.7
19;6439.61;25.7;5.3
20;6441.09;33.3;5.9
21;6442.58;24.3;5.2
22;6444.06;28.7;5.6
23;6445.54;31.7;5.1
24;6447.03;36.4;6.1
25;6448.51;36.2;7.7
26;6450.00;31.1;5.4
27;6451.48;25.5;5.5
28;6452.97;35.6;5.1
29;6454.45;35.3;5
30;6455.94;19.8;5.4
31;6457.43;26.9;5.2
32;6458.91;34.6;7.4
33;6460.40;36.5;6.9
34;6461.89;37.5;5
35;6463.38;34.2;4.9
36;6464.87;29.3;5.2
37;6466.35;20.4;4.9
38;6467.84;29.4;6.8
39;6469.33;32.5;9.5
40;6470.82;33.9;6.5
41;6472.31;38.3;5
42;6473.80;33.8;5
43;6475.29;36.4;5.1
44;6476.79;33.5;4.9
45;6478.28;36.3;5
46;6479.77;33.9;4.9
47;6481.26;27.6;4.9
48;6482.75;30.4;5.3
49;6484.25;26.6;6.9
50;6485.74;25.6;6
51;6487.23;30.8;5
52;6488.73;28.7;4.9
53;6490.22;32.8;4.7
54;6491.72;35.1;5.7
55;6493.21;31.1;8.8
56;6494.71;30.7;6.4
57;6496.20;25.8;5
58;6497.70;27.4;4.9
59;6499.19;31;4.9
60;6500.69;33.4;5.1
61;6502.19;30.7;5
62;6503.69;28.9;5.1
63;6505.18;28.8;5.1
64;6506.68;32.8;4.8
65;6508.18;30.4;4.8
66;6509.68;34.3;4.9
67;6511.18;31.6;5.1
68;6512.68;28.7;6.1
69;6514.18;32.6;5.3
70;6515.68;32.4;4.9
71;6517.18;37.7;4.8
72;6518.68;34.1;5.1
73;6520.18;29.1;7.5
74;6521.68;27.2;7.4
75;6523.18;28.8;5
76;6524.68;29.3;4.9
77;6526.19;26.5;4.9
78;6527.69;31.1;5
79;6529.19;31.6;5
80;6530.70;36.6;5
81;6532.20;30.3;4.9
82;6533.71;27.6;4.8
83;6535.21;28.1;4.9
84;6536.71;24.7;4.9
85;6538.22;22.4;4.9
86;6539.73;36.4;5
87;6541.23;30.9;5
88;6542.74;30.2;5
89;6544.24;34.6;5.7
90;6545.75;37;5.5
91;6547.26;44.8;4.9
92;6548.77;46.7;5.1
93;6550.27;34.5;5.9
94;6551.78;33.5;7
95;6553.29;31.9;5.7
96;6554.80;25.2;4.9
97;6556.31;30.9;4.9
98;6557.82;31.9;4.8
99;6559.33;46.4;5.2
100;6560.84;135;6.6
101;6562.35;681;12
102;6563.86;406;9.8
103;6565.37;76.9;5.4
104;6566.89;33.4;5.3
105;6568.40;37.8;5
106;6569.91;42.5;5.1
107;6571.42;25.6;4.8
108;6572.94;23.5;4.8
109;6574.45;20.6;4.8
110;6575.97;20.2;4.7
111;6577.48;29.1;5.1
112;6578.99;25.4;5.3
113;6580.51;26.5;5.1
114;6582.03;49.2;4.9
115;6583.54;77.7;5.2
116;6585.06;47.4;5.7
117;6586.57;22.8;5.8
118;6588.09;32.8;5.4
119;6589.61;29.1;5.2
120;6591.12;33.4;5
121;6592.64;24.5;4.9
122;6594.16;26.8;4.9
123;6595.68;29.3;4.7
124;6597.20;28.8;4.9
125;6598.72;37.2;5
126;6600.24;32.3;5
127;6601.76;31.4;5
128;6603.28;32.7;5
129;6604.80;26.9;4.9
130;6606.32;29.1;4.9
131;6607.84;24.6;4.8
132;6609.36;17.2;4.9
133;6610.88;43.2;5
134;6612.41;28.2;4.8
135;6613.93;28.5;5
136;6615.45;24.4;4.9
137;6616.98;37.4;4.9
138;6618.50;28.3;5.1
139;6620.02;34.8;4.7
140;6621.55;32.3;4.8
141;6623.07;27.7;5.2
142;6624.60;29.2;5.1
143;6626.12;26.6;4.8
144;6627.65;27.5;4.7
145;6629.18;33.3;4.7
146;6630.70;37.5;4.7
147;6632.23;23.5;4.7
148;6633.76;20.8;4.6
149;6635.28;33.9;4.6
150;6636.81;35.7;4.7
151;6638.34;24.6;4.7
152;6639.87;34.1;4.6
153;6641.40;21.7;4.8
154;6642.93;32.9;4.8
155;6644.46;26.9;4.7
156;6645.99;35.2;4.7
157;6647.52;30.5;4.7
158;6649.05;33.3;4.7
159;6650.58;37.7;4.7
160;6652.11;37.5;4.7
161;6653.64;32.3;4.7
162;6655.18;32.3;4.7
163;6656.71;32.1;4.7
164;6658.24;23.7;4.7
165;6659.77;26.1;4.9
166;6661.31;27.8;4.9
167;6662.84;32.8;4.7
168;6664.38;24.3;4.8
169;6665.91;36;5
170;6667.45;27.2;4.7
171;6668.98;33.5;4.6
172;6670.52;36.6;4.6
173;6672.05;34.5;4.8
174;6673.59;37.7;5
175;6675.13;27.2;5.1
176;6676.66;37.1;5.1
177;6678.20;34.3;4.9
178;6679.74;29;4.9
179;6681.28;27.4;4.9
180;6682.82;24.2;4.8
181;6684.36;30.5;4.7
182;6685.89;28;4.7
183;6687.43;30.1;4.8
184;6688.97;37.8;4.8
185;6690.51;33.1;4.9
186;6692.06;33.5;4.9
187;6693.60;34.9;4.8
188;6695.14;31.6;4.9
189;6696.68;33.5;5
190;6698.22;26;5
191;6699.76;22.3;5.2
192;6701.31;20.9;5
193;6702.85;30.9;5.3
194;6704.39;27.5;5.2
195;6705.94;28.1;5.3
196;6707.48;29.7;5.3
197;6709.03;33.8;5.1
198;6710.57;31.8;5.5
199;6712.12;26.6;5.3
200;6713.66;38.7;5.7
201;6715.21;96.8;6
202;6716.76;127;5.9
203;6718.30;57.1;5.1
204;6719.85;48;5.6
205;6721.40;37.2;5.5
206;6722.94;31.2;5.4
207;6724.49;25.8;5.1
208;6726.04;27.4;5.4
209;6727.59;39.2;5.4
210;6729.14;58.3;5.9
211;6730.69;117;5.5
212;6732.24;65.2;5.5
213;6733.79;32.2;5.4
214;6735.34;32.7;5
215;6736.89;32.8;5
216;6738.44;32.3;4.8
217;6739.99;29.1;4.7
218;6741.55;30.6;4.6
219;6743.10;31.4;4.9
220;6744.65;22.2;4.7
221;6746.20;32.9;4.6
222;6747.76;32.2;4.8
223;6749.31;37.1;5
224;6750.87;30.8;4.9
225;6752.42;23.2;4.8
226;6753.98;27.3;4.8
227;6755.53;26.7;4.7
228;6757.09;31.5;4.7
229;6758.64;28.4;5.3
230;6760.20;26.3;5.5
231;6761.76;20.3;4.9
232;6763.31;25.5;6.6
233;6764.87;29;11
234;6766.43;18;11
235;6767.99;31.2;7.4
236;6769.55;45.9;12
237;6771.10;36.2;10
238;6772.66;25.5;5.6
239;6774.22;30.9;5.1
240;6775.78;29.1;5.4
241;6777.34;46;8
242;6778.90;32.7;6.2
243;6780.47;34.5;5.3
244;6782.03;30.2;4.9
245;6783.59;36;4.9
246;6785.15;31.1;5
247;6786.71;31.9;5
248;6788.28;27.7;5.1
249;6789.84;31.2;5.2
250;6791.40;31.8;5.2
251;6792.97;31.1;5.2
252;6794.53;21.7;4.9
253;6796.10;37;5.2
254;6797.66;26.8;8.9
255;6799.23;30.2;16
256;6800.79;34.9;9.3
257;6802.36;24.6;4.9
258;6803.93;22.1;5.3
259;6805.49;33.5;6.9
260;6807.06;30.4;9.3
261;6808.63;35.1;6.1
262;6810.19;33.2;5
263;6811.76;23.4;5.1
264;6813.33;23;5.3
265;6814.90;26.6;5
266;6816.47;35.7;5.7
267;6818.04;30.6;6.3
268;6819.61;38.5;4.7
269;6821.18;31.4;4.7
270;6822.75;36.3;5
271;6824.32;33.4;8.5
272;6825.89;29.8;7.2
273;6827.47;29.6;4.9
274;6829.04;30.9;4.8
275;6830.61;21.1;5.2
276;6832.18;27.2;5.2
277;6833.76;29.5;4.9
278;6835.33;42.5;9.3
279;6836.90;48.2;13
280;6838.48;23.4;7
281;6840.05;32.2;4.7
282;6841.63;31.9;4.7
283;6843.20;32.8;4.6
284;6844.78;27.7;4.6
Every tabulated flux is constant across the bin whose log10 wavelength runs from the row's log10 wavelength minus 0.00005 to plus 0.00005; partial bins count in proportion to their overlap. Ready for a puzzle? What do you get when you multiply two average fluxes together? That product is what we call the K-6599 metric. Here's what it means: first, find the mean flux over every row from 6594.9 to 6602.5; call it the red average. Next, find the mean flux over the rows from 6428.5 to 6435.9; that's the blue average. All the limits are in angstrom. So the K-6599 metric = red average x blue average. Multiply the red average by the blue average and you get 1072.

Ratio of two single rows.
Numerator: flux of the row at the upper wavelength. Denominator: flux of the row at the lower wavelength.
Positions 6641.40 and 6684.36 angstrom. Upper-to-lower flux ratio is 1.4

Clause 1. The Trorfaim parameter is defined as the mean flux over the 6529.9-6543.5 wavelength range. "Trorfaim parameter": 29.7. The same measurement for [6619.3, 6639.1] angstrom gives 29.8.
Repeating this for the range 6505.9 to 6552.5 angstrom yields 32.1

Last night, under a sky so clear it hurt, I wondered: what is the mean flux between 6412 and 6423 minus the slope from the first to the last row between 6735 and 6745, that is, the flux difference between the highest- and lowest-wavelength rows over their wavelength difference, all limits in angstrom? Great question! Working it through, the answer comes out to 30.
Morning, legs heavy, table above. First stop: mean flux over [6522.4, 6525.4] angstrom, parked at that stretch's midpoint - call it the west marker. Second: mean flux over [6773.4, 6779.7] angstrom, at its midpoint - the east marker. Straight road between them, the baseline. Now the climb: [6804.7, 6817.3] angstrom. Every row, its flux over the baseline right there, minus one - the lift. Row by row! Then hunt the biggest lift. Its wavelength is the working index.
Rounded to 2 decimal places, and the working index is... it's 6816.47 angstrom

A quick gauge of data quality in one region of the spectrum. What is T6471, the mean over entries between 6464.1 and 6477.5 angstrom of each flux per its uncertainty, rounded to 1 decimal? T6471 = 5.7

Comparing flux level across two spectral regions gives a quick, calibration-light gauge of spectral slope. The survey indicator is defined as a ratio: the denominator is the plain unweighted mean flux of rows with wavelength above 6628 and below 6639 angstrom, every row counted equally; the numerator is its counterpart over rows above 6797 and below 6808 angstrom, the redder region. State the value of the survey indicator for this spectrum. 0.97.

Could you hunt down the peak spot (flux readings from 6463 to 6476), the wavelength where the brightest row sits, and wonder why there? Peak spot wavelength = 6472.31 angstrom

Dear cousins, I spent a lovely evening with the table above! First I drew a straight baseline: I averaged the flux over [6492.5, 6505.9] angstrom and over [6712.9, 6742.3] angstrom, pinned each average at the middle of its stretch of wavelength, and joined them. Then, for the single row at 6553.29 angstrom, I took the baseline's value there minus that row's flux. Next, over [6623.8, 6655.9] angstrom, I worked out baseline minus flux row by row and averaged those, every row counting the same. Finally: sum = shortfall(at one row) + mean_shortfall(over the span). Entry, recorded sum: 14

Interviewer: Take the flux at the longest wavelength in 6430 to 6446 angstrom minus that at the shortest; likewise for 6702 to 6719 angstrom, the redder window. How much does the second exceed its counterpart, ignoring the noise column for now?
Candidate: 26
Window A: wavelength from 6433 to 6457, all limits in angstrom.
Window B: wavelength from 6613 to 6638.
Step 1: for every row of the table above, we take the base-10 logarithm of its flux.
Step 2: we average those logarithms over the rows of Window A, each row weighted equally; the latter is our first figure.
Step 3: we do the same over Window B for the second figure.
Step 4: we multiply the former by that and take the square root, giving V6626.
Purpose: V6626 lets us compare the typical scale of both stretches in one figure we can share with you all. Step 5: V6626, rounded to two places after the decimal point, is 1.47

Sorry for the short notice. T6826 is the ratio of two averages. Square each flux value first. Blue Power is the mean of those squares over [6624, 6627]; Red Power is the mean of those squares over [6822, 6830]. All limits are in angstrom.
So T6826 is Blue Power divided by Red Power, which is 0.76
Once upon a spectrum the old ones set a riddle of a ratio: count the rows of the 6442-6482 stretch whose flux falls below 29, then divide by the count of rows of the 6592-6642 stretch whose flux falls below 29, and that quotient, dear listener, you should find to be 0.41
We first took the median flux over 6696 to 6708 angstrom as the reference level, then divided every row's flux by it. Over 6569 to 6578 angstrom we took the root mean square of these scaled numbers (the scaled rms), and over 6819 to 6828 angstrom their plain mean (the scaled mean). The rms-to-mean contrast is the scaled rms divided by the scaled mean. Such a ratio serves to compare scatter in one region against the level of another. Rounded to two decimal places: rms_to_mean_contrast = 0.84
